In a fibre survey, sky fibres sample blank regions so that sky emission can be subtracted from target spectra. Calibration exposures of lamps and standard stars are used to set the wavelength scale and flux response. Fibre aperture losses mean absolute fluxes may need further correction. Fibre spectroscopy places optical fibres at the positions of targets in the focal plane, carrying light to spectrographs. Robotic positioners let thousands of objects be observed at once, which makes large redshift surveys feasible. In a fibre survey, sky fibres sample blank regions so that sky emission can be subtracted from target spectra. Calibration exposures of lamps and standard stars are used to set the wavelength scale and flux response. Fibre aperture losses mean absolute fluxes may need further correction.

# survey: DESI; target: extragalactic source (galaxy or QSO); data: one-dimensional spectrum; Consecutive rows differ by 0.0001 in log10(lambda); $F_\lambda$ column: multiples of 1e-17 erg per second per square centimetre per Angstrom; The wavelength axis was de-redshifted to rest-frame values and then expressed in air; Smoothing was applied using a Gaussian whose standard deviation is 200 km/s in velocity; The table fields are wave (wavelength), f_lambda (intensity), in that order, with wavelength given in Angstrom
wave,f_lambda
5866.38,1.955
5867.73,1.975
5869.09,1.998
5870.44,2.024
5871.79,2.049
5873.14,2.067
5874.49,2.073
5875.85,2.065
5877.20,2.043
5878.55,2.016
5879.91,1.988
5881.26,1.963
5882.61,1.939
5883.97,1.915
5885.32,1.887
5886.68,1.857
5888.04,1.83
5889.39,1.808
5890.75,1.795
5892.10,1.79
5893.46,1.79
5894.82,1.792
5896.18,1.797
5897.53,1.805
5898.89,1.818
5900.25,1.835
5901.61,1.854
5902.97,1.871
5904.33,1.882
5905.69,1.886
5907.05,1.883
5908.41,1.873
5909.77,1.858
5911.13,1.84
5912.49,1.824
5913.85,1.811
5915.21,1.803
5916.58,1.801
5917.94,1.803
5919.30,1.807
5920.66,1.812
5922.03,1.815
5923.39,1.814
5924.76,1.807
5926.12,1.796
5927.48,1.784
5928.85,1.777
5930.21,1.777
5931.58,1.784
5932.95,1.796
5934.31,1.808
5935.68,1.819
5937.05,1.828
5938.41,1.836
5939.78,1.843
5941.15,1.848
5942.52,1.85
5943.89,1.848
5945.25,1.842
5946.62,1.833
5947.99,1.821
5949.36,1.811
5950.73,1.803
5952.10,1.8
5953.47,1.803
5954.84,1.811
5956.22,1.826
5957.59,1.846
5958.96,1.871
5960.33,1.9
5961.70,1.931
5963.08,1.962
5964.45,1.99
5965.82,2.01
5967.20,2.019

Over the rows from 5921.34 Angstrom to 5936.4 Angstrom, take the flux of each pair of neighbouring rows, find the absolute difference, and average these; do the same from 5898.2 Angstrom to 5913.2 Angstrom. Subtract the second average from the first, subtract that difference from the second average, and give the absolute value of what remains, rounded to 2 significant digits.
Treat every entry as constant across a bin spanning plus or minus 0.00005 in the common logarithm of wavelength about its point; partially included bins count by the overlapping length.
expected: 0.018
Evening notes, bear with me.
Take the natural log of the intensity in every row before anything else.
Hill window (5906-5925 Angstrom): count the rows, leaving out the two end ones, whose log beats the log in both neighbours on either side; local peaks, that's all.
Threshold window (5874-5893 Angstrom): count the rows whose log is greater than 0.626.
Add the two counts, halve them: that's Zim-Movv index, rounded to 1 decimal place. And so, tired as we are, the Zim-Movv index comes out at 5.0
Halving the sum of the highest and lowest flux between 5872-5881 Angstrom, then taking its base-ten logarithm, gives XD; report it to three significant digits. 0.308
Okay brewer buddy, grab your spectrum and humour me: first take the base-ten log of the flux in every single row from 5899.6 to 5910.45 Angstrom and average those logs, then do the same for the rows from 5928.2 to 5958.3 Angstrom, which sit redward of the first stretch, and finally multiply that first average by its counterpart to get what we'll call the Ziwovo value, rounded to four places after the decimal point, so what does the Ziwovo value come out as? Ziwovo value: 0.0705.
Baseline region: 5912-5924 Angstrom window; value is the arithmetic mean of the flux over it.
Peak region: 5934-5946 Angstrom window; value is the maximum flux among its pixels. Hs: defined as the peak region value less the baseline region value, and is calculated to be 0.04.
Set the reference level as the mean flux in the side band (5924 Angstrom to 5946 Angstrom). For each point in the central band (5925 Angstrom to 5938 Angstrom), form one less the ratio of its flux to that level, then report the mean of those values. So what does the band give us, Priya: 0.010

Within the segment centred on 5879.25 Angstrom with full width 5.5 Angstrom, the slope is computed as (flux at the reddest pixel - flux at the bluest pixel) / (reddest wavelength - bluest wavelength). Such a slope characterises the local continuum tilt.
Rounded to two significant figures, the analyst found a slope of -0.020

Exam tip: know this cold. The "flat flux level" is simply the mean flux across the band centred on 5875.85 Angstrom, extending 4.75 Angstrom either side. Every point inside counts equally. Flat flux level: 2.04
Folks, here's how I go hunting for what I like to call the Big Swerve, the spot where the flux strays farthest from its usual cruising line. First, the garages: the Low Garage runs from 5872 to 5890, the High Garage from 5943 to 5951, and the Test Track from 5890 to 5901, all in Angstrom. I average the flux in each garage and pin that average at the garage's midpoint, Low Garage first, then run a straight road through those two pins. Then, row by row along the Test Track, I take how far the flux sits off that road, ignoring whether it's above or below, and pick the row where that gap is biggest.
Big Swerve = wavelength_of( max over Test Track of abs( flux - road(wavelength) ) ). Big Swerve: 5892.10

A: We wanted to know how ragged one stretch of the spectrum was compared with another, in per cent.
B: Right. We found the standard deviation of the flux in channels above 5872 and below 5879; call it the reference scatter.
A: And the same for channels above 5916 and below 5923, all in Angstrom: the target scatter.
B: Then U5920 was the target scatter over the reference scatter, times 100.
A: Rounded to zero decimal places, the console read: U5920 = 25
